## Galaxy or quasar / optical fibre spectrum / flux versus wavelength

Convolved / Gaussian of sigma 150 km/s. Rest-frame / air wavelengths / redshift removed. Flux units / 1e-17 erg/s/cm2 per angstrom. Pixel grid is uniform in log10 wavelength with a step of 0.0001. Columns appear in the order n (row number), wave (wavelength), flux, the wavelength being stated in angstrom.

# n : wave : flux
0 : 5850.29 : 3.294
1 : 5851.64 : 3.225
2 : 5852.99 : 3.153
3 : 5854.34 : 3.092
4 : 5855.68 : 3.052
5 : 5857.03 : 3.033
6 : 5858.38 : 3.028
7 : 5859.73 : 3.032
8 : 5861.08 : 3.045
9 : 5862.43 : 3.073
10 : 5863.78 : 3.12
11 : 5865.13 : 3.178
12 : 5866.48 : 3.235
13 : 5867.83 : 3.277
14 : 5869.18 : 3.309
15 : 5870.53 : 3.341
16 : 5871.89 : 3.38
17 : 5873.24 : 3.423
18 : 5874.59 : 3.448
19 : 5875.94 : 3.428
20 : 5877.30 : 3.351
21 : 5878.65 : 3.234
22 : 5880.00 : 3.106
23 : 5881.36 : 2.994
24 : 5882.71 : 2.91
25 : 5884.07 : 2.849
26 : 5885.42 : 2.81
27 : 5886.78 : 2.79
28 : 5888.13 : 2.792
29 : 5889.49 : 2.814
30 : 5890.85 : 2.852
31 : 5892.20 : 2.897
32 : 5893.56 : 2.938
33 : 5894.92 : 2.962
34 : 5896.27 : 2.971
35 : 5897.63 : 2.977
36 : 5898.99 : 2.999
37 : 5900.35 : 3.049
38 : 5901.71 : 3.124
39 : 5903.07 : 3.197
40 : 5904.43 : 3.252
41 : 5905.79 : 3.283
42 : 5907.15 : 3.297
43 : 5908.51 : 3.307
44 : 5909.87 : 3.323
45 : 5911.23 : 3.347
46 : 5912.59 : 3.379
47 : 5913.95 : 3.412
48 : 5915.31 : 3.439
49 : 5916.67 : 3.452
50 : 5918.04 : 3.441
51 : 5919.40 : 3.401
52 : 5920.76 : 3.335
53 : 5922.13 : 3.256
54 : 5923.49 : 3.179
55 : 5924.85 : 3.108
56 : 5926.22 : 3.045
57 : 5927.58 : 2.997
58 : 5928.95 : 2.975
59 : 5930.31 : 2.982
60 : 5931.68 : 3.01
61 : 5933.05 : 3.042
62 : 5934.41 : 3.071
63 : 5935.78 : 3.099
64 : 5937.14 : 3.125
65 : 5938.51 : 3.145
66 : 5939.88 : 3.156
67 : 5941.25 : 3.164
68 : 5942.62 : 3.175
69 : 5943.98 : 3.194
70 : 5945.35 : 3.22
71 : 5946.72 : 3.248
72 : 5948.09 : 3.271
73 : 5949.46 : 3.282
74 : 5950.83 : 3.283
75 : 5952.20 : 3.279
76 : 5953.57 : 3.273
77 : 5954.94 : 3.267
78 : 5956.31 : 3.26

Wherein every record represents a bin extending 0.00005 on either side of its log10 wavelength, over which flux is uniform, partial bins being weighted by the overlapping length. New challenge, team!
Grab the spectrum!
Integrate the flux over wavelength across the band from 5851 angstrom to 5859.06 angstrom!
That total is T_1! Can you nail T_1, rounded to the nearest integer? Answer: 25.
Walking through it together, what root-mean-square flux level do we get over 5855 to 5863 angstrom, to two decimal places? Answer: 3.04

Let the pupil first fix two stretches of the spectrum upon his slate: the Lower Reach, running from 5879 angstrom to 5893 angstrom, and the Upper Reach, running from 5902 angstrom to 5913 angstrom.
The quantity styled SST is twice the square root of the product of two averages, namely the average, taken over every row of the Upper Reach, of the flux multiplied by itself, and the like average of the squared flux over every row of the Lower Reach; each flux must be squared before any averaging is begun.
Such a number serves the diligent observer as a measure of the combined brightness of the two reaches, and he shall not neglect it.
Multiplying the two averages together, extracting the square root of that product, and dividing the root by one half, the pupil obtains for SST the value 19.0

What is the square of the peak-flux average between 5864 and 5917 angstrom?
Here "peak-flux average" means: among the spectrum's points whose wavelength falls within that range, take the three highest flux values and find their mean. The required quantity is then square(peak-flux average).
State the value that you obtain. 11.9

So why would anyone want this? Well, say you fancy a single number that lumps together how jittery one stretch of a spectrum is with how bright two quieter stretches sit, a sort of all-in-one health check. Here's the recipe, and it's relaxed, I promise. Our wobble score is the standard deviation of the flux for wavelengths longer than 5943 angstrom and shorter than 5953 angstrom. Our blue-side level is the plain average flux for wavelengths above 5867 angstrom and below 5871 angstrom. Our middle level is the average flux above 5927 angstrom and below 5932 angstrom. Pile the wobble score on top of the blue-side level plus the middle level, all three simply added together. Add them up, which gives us 6.33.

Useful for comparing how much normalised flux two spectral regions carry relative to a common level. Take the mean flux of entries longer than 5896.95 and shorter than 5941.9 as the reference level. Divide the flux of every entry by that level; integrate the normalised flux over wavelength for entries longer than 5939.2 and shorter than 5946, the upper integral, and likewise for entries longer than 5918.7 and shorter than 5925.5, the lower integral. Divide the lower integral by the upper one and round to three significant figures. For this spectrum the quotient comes 1.02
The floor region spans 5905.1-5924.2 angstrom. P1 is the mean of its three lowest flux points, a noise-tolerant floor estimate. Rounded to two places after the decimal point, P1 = 3.24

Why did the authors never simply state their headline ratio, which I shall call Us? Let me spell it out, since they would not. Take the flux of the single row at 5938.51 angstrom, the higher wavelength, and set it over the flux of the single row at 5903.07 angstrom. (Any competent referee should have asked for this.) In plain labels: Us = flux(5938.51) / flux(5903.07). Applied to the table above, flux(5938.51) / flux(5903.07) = 0.98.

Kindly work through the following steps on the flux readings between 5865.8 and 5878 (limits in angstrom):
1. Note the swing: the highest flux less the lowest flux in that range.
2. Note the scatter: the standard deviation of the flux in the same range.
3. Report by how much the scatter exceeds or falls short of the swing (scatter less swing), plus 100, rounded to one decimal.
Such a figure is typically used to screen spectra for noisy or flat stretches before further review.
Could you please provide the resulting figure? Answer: 99.9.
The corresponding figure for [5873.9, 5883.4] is 99.7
